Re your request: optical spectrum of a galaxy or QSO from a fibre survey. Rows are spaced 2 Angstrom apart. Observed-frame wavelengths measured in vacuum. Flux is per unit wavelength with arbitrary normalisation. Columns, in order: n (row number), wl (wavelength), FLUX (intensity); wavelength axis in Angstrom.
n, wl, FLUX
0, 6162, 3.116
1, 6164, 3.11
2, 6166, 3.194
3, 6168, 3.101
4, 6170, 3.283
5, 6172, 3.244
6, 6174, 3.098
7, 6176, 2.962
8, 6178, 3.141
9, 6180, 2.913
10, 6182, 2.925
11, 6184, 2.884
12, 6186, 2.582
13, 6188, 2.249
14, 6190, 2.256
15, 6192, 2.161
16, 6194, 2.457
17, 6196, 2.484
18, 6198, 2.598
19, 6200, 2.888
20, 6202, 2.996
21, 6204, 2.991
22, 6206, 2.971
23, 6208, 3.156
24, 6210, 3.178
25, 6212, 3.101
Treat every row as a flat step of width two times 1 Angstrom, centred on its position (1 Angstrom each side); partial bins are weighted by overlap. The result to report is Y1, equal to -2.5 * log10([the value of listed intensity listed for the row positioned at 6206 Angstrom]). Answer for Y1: -1.18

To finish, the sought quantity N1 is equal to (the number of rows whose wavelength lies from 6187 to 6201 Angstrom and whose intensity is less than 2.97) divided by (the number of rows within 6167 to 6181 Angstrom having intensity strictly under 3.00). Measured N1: 3.50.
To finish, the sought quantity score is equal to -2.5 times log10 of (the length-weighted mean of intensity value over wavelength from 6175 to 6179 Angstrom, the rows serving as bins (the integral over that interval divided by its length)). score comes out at -1.21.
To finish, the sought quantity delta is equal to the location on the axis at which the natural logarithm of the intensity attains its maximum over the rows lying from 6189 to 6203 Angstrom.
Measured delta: 6202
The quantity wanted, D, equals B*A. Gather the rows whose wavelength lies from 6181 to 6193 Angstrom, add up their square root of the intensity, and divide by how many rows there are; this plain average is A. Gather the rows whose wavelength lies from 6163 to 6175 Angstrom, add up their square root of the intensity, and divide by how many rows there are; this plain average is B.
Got 2.82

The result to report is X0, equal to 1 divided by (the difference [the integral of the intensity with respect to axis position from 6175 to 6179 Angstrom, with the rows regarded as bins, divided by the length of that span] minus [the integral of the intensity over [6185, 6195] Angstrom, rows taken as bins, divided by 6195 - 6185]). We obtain 1.4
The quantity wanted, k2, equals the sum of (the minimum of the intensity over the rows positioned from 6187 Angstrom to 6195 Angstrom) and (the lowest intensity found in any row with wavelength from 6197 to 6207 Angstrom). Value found 4.8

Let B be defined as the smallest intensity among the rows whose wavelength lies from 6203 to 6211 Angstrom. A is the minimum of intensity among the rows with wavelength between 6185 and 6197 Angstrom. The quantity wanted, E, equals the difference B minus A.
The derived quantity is 0.8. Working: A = 2.161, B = 2.971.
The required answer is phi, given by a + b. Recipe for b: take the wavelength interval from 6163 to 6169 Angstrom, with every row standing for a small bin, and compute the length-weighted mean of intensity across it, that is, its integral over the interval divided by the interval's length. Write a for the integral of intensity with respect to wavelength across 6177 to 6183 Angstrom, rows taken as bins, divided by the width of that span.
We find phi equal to 6.1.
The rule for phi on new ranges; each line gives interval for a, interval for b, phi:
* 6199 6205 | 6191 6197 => 5.3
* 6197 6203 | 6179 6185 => 5.7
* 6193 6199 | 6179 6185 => 5.4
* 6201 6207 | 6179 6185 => 5.9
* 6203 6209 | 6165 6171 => 6.2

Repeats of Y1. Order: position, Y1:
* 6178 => -1.24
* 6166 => -1.26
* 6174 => -1.23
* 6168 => -1.23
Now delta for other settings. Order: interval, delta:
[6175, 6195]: 6178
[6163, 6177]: 6170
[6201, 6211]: 6210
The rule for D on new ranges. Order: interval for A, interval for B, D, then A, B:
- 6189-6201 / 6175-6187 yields 2.67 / 1.57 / 1.70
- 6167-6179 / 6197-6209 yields 3.03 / 1.77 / 1.71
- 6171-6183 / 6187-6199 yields 2.68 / 1.75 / 1.54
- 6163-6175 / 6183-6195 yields 2.77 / 1.78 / 1.56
